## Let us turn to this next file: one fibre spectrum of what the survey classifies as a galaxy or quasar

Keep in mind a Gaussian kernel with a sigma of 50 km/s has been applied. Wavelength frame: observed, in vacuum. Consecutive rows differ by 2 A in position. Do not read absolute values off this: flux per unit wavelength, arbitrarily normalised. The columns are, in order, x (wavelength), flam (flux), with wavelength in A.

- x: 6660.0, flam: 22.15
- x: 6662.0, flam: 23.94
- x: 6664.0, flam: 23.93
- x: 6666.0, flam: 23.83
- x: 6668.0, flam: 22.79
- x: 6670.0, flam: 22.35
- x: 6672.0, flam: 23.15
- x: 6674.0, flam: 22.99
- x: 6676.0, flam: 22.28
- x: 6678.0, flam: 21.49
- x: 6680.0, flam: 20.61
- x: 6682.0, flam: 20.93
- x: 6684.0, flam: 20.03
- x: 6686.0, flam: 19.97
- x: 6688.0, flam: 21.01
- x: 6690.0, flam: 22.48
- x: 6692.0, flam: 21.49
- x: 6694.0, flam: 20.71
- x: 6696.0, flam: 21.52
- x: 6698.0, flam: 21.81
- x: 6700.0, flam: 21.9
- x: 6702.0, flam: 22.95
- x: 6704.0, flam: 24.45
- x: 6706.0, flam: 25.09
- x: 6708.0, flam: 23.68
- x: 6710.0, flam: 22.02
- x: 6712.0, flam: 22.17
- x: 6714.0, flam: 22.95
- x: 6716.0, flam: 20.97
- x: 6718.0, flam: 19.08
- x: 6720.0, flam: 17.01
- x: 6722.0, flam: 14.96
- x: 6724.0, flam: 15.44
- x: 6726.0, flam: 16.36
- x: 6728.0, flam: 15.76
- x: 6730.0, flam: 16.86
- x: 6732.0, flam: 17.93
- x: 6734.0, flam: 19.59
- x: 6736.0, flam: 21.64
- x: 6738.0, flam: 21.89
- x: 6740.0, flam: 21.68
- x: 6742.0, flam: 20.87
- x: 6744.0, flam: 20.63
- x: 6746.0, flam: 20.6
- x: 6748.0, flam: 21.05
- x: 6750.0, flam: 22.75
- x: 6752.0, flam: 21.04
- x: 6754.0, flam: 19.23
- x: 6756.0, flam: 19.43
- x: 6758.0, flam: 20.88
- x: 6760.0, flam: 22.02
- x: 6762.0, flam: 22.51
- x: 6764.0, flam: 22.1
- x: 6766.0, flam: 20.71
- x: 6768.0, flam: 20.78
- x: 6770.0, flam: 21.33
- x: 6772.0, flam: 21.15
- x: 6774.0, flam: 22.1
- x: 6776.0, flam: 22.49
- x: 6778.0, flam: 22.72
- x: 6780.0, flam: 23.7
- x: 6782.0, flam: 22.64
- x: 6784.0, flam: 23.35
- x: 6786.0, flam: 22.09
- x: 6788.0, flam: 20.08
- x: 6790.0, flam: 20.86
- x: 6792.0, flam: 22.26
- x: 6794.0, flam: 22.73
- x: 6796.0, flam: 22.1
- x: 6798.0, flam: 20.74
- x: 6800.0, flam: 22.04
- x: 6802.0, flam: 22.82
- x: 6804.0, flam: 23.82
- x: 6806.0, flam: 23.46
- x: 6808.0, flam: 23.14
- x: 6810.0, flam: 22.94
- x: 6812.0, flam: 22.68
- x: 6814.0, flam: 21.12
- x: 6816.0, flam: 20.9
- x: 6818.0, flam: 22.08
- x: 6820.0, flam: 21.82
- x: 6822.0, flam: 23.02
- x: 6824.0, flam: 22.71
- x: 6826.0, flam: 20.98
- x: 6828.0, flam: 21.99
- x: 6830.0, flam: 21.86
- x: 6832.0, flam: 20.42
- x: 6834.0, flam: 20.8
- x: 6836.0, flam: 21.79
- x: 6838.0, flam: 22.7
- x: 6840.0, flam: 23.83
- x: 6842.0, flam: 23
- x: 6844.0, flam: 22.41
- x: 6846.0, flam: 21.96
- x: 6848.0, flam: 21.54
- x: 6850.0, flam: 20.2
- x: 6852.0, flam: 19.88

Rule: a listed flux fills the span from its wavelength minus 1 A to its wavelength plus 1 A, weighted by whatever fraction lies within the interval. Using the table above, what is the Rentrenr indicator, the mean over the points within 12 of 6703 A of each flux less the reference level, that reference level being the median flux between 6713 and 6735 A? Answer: 5.6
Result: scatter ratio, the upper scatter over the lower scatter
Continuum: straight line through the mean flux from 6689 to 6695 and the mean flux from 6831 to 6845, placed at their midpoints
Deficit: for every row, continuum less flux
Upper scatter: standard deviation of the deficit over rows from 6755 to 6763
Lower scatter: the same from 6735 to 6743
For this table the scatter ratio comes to 3.0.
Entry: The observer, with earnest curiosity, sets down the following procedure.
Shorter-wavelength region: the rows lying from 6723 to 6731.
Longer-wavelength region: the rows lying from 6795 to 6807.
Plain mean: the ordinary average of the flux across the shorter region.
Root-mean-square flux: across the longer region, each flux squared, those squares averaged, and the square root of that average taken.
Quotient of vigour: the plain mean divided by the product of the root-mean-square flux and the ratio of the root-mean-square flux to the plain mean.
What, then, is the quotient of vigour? 0.51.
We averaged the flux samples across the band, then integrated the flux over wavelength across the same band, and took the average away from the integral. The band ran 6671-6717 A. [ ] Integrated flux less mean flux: 991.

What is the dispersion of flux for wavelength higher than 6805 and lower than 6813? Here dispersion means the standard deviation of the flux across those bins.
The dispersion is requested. 0.3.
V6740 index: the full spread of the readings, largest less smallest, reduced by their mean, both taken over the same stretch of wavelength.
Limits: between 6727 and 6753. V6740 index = -13.2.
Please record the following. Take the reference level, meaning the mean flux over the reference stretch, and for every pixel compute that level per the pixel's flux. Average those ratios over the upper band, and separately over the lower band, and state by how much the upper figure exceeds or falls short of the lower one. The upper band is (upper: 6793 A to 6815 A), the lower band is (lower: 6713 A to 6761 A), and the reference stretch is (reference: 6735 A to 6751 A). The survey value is -0.16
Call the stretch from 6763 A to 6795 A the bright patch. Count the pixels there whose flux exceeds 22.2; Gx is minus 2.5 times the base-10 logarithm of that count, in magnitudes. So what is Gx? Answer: -2.11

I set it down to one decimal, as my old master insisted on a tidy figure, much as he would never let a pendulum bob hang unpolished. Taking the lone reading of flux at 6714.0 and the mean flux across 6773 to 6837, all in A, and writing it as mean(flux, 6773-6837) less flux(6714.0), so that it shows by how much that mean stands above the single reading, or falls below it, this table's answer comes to -0.8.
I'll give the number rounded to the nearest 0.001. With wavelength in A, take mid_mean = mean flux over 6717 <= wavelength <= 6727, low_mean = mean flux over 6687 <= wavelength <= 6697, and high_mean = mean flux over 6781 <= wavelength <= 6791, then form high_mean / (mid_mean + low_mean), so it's 0.574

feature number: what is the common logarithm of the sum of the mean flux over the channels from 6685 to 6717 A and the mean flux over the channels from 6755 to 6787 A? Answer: 1.64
